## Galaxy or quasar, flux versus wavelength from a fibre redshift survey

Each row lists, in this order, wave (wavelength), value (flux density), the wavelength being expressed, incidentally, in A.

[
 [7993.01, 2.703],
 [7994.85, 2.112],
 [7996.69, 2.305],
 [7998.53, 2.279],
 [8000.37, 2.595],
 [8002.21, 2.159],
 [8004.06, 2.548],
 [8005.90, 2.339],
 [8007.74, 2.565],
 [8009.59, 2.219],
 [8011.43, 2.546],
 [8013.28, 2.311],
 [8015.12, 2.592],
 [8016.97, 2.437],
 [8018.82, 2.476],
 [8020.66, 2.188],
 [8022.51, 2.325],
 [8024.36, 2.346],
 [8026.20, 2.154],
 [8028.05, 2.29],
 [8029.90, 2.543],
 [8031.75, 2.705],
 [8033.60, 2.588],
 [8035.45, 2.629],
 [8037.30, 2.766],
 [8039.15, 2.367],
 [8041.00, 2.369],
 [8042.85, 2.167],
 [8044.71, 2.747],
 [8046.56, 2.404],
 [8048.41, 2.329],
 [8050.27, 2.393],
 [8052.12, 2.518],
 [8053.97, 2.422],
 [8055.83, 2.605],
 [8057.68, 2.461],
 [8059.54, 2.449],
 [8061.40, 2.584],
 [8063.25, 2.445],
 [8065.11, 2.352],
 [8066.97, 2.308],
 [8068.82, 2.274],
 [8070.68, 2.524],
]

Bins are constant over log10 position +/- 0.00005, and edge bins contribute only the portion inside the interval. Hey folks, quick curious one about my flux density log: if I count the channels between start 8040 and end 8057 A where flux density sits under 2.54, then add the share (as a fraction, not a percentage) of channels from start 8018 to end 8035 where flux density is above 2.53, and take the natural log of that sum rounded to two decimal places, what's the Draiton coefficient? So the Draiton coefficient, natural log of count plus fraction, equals 1.99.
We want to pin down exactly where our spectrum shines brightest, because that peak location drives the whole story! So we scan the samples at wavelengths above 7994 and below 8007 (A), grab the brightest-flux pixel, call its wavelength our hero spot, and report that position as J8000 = 8000.37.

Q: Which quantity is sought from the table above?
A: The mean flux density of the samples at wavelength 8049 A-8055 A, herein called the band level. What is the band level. 2.44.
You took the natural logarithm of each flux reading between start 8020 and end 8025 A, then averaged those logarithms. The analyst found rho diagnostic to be 0.826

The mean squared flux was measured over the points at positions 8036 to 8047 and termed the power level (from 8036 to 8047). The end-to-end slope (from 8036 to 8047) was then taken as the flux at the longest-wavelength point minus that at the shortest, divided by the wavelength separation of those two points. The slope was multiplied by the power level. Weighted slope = -0.24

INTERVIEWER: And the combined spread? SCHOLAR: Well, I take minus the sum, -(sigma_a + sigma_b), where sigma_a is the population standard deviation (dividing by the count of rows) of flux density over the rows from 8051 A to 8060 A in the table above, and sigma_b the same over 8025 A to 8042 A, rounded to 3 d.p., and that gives -0.258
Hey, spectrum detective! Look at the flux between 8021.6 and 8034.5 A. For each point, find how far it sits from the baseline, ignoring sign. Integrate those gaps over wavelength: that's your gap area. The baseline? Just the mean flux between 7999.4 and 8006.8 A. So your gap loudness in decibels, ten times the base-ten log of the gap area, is 3.2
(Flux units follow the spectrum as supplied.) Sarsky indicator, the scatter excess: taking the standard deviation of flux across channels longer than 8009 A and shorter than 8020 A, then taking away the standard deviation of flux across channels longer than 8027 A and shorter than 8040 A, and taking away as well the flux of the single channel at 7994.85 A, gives -2.14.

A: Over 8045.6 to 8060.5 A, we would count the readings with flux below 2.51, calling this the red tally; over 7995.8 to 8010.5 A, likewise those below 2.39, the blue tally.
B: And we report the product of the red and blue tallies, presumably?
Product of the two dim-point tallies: 30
